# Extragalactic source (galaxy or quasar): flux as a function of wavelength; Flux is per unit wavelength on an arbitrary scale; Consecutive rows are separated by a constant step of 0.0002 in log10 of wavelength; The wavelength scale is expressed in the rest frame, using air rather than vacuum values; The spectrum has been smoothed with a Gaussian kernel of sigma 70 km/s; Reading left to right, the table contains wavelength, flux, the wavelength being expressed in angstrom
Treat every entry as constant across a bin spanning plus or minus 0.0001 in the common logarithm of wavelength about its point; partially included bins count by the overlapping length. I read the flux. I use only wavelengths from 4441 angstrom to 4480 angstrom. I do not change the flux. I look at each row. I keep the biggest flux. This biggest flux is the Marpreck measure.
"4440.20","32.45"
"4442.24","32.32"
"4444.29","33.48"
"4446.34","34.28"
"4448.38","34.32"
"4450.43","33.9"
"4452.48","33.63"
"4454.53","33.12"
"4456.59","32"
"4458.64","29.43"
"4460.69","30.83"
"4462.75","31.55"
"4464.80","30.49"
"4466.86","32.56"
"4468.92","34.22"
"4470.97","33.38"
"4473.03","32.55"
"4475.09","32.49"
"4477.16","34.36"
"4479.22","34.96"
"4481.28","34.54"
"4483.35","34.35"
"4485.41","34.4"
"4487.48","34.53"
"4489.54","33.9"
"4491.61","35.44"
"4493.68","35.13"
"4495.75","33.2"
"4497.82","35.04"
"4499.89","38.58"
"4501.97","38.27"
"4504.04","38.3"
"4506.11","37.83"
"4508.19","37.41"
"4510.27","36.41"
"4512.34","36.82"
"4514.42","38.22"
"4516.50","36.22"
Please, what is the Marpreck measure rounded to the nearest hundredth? 34.96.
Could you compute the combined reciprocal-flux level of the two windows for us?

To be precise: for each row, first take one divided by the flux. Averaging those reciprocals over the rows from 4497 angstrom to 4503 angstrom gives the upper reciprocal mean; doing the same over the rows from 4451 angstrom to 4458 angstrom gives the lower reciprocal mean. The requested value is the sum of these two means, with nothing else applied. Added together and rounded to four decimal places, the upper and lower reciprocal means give 0.0573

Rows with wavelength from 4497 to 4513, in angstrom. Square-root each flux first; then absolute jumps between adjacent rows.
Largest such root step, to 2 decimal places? 0.29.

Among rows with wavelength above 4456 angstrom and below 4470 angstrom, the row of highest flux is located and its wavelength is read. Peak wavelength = 4468.92 angstrom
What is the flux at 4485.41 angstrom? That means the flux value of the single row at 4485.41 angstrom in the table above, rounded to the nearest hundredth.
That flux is 34.40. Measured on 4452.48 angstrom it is 33.63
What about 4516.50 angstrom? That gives 36.22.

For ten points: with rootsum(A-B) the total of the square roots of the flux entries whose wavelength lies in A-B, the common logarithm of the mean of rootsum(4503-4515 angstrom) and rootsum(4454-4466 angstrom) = 1.55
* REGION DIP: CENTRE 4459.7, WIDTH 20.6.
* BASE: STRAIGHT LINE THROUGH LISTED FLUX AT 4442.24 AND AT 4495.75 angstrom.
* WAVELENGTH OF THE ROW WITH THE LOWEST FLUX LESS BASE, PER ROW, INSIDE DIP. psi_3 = 4458.64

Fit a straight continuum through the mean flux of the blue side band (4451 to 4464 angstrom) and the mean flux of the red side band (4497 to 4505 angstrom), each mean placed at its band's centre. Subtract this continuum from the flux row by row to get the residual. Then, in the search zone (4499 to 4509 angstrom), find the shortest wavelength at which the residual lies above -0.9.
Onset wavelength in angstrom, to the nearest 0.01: 4499.89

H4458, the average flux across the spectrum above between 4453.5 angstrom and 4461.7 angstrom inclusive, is 31.3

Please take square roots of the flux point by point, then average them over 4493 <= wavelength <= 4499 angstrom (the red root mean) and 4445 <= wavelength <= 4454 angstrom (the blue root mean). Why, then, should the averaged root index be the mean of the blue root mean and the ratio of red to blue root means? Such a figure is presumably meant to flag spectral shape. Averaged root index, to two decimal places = 3.42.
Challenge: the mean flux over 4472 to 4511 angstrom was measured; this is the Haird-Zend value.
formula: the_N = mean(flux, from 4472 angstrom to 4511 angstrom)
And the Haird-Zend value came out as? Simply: 35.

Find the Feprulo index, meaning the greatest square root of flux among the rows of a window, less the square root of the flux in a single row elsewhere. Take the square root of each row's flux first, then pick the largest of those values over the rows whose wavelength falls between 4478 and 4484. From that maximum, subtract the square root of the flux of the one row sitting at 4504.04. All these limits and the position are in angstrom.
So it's -0.28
